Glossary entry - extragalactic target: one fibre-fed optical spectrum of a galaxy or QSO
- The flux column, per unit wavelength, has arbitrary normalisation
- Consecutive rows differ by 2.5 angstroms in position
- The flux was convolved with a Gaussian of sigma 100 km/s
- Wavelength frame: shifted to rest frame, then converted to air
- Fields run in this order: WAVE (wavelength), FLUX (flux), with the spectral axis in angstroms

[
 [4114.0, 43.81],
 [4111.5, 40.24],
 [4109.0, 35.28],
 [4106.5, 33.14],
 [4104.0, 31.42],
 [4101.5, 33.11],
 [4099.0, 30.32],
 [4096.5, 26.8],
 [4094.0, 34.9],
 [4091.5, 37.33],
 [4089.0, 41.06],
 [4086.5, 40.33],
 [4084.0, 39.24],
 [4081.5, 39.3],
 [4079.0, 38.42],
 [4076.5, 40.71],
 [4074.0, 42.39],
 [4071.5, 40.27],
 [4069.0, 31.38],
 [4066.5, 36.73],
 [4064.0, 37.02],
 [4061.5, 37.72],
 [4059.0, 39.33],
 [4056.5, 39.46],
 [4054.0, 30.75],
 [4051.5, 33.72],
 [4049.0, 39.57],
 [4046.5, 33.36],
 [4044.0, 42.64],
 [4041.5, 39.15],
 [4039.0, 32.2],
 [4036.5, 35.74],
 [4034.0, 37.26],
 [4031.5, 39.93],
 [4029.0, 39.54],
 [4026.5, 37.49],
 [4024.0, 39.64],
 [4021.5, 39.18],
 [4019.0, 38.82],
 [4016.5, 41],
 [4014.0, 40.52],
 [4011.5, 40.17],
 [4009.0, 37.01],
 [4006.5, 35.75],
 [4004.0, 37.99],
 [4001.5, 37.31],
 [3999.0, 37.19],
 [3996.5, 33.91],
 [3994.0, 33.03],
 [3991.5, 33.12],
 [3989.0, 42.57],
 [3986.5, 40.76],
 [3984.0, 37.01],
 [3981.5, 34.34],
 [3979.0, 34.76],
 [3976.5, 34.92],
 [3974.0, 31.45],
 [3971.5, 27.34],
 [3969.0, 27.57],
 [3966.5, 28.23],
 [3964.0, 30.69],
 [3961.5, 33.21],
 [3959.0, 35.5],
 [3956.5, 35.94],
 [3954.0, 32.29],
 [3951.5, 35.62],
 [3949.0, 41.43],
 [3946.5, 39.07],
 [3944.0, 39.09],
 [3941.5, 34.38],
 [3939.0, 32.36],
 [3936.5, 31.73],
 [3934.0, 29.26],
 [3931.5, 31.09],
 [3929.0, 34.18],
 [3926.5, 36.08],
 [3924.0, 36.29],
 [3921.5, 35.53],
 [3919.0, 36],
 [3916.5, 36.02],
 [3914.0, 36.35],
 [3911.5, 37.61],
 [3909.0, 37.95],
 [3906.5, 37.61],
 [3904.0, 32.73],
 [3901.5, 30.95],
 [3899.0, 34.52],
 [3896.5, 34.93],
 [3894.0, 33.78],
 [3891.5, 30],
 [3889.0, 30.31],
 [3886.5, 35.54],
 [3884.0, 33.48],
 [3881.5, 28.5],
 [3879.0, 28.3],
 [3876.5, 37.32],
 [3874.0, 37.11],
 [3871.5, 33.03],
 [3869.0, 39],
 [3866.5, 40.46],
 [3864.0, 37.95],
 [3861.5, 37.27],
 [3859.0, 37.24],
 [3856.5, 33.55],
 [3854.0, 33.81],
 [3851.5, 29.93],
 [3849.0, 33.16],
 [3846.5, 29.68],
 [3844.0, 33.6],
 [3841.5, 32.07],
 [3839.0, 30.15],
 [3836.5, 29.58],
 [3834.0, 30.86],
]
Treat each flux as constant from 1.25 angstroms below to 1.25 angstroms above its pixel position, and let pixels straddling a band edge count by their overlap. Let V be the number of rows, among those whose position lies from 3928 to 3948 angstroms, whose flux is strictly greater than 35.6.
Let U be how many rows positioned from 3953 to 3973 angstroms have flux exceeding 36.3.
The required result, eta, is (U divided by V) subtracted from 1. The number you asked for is 1.00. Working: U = 0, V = 2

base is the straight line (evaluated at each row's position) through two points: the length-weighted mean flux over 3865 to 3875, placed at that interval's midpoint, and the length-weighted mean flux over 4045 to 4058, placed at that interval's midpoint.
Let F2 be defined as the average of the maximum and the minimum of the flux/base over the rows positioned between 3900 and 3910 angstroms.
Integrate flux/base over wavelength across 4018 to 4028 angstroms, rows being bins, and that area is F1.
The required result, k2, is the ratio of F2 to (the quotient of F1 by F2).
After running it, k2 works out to 0.08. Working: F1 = 10.8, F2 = 0.93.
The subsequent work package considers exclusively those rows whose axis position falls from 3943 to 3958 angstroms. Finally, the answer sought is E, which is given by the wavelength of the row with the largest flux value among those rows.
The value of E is 3949.0 angstroms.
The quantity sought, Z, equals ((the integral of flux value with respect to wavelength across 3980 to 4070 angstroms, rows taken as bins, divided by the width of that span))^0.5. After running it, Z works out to 6.11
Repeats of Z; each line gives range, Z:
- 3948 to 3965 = 5.91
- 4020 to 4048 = 6.15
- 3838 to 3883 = 5.83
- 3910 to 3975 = 5.83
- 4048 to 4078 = 6.12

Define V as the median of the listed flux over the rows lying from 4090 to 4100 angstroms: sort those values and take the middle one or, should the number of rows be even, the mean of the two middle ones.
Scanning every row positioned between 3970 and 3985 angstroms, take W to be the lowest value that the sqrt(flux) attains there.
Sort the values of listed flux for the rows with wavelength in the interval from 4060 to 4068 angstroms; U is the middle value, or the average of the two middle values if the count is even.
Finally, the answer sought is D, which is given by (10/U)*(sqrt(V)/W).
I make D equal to 0.295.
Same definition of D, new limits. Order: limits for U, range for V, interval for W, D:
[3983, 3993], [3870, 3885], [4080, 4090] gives 0.237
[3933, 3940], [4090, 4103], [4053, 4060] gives 0.327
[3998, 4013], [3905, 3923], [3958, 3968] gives 0.305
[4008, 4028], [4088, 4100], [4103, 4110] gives 0.267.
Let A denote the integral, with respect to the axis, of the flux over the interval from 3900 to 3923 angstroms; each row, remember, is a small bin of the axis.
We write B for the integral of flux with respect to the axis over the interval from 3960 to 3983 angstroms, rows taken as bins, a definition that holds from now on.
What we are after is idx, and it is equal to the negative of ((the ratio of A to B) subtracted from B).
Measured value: -723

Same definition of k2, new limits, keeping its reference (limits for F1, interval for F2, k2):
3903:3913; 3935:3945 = 0.09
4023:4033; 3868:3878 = 0.08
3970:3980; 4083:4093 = 0.14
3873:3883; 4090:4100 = 0.09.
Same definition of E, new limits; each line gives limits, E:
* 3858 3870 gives 3866.5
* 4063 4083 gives 4074.0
